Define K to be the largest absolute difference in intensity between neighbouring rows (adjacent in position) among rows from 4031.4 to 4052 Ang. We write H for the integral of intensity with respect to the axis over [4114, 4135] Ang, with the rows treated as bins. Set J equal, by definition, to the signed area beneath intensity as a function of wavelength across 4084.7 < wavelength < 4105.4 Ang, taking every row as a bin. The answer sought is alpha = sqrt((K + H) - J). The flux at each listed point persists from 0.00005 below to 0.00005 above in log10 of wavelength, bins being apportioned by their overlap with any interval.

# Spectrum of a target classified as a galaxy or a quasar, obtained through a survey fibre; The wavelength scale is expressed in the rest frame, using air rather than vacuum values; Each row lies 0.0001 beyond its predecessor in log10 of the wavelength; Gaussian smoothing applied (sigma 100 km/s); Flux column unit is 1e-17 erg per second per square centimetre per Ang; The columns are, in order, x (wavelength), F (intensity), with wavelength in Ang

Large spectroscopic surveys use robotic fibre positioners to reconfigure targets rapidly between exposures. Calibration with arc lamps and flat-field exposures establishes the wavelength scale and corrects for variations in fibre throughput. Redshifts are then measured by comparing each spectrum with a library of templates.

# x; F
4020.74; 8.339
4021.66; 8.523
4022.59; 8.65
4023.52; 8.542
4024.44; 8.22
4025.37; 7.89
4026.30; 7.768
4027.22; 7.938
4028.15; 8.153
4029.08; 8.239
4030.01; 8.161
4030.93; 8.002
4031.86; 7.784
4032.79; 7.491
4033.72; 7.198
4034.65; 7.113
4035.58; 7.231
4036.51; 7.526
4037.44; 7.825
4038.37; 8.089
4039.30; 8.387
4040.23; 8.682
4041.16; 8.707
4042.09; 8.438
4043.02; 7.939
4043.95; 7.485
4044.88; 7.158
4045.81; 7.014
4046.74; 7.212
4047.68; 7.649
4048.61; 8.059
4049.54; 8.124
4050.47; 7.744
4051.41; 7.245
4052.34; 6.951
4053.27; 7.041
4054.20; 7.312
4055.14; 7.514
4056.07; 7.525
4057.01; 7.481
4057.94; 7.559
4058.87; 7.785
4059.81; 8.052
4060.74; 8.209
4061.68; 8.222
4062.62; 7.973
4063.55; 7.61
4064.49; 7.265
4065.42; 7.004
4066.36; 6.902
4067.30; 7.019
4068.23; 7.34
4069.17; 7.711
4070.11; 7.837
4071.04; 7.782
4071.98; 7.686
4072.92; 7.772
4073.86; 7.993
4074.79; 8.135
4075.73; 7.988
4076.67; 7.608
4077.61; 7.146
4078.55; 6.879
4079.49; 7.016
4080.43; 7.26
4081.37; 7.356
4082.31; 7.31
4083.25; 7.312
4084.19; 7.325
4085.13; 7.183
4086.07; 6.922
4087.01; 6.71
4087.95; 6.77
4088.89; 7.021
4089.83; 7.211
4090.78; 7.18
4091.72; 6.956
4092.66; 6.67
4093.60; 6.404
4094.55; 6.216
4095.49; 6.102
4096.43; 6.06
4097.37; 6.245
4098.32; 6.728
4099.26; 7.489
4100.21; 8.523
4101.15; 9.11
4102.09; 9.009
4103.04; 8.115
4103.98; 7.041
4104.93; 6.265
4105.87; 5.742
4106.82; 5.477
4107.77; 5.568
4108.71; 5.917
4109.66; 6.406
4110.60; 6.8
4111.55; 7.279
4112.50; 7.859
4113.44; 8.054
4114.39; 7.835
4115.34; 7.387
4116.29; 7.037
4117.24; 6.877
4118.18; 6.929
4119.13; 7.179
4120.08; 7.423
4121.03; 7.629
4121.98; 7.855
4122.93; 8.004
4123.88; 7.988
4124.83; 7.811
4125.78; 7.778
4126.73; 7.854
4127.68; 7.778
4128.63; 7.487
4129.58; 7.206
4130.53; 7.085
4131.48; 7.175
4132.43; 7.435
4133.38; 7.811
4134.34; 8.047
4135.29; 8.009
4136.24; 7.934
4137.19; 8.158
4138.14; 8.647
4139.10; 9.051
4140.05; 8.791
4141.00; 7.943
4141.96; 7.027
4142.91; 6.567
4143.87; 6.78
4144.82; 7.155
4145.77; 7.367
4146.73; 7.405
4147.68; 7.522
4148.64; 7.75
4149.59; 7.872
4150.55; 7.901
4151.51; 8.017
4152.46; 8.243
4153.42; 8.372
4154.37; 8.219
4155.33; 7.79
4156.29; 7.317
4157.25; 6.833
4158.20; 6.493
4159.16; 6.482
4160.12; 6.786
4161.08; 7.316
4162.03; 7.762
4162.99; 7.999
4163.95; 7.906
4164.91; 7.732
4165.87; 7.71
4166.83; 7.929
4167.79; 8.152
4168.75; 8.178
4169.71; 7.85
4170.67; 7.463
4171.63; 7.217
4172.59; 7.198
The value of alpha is 3.4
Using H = 158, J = 147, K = 0.50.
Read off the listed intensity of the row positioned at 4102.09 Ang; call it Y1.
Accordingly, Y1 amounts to 9.009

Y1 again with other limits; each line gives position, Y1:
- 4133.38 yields 7.811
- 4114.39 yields 7.835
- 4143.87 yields 6.78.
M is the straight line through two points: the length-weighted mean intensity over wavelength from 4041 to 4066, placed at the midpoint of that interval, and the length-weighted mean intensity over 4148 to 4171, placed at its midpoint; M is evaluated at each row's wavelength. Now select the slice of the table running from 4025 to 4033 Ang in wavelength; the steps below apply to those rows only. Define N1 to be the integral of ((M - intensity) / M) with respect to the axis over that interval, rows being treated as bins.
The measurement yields -0.35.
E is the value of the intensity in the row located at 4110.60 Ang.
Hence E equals 6.8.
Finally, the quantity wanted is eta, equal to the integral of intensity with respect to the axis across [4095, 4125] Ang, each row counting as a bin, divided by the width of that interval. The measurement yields 7.17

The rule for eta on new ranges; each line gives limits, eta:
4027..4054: 7.74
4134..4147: 7.78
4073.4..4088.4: 7.31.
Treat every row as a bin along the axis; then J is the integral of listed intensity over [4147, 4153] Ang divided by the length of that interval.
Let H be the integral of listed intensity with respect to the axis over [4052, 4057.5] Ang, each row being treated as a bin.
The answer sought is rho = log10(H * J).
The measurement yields 2.50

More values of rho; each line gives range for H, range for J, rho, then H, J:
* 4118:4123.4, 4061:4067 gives 2.48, 41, 7.50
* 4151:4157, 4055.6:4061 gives 2.57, 48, 7.76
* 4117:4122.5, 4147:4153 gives 2.50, 40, 7.87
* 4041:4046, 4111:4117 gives 2.47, 39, 7.53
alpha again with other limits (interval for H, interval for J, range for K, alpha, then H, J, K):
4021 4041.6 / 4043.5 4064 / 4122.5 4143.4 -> 3.2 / 165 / 156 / 0.92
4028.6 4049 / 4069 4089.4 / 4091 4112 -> 3.0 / 159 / 151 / 1.07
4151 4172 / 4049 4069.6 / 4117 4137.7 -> 2.3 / 160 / 155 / 0.38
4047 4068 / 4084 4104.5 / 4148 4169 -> 3.6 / 159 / 146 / 0.53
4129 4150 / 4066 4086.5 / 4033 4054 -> 3.0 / 161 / 152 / 0.50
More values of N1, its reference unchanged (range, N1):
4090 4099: 1.28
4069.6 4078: -0.16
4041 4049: -0.08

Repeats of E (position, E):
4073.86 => 7.993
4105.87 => 5.742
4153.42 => 8.372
